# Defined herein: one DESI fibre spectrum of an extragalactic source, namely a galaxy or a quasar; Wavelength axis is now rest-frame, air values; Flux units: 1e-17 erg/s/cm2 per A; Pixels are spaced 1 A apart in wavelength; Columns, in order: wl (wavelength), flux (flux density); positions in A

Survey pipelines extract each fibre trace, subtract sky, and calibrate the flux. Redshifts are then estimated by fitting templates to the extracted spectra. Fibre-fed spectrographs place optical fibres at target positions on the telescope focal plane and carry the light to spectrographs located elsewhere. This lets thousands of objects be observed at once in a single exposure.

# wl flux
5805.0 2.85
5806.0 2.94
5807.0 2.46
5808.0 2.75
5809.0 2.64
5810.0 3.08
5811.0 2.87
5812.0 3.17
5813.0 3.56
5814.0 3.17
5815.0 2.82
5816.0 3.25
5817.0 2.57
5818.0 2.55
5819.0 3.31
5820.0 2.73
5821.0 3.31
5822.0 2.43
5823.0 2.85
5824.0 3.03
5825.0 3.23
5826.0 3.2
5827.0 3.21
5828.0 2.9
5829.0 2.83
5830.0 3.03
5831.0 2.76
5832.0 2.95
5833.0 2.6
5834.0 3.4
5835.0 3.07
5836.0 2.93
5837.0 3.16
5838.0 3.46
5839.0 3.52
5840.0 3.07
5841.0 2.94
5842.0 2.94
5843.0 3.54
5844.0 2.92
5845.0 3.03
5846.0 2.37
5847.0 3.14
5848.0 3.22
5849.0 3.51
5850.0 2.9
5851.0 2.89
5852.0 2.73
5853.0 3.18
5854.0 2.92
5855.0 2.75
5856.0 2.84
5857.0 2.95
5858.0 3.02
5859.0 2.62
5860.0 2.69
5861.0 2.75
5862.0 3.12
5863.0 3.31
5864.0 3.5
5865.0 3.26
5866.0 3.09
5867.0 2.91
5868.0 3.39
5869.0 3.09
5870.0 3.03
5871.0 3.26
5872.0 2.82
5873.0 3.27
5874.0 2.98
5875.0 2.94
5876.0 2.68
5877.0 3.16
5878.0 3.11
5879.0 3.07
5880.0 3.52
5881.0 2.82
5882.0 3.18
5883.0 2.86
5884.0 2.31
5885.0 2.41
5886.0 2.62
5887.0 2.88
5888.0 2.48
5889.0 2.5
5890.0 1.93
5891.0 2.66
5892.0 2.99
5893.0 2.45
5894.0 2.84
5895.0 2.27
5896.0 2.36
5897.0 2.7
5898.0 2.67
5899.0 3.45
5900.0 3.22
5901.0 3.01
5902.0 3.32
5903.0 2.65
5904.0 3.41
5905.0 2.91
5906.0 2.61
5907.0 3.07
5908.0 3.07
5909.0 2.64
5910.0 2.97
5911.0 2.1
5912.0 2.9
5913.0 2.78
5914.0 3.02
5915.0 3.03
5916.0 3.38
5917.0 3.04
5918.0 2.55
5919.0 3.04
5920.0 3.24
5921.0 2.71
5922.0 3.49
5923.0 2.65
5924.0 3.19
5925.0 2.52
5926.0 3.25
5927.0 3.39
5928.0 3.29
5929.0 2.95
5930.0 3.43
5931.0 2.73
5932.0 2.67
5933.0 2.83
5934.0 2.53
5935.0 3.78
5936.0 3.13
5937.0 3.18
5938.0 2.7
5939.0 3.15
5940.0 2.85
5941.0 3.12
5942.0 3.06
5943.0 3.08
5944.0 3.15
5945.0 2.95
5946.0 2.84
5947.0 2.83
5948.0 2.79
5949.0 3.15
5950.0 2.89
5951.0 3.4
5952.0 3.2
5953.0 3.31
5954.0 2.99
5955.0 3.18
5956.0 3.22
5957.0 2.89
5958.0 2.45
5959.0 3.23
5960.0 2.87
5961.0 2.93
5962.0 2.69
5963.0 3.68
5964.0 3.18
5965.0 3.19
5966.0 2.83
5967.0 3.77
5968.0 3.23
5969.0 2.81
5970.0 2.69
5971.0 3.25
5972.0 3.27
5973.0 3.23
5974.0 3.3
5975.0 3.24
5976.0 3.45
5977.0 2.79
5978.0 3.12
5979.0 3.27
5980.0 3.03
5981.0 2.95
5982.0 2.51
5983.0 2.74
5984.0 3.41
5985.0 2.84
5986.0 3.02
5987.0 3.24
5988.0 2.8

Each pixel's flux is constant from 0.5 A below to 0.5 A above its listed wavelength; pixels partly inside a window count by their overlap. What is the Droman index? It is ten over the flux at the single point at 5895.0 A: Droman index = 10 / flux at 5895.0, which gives 4.41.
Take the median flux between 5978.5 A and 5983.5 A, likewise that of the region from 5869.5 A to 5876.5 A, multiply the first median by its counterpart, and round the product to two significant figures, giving 8.8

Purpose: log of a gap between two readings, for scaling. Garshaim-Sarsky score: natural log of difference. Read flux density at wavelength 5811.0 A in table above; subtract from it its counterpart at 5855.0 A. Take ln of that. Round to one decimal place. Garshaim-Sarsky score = -2.1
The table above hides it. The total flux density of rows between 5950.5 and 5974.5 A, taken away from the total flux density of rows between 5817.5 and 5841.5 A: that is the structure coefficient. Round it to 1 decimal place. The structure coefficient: -2.3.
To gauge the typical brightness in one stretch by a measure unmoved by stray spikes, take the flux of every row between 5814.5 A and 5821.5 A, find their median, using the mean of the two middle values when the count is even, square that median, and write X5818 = 8.0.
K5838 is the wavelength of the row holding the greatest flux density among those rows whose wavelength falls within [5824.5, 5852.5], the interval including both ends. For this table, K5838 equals 5843.0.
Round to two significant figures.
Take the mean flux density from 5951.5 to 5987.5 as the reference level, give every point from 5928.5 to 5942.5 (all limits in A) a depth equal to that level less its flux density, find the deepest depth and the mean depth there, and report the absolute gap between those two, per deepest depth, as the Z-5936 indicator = 0.86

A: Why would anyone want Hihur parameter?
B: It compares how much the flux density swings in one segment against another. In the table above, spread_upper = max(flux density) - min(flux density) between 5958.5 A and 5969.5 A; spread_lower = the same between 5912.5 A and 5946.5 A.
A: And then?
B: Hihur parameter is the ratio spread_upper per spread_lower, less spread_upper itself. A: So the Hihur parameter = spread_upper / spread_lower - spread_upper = -0.223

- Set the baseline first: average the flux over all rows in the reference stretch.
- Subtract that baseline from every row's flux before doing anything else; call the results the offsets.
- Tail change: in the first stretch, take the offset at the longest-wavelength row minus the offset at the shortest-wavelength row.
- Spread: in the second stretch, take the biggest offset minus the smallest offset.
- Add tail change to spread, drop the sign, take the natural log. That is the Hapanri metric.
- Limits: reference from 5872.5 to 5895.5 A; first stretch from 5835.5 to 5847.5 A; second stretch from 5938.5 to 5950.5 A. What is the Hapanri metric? -0.56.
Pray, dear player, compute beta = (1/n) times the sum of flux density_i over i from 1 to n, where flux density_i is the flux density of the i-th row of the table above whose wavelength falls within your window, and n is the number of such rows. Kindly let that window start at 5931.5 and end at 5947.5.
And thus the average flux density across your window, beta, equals 2.99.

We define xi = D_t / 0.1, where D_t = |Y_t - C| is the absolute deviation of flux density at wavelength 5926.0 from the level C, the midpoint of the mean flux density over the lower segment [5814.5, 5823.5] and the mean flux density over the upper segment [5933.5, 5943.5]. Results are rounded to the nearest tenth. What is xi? 2.9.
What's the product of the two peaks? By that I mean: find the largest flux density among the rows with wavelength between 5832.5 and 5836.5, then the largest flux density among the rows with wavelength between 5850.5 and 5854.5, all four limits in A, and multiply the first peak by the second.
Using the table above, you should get 10.8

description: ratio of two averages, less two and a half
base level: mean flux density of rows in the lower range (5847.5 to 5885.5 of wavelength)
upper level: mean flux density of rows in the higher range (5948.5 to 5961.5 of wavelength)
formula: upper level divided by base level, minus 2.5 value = -1.48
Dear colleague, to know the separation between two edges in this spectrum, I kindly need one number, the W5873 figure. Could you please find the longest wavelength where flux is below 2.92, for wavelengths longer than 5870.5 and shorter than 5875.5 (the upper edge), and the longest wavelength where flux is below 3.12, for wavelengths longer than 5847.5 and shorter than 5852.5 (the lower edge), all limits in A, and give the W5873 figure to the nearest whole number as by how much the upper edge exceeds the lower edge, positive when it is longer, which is 20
